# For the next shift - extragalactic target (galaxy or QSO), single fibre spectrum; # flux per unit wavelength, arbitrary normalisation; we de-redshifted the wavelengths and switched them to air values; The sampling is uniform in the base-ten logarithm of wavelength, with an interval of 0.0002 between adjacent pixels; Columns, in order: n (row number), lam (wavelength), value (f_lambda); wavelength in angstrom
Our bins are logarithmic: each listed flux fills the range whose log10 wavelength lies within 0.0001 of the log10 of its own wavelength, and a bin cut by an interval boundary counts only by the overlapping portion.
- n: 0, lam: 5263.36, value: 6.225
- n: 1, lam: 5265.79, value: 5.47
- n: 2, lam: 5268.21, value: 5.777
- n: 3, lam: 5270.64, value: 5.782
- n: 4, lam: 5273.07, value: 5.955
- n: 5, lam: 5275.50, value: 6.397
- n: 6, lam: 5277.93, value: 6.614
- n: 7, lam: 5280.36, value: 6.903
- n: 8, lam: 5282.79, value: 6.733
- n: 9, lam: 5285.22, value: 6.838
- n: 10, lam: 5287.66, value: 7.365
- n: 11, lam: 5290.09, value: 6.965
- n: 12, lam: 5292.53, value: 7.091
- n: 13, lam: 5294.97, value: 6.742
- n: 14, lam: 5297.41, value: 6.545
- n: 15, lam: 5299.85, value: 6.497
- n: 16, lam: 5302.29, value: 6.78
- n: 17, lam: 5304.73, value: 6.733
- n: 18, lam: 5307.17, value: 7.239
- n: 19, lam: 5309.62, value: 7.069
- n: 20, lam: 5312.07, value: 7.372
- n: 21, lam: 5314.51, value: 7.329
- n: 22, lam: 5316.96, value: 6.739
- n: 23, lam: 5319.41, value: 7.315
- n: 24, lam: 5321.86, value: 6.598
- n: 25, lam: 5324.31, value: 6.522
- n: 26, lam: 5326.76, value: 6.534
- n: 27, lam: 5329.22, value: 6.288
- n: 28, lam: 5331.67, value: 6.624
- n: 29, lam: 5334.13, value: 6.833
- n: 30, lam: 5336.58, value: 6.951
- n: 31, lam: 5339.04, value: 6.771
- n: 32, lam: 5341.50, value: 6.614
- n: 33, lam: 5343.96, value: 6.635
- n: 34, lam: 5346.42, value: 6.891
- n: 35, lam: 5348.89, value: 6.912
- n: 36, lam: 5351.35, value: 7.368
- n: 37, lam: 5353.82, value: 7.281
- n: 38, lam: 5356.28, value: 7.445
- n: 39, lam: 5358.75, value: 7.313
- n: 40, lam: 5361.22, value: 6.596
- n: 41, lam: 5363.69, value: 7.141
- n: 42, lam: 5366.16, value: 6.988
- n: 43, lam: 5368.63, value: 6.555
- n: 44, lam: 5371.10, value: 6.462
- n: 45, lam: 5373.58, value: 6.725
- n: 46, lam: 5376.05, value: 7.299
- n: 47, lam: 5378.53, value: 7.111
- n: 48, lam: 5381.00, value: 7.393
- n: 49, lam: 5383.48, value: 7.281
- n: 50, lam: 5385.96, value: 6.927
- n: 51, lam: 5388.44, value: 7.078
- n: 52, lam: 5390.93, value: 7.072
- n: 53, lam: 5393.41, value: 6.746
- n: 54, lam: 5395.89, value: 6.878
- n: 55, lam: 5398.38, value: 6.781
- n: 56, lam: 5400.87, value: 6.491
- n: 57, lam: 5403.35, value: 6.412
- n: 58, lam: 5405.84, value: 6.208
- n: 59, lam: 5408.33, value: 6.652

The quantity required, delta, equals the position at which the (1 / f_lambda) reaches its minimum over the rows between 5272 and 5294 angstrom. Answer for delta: 5287.66 angstrom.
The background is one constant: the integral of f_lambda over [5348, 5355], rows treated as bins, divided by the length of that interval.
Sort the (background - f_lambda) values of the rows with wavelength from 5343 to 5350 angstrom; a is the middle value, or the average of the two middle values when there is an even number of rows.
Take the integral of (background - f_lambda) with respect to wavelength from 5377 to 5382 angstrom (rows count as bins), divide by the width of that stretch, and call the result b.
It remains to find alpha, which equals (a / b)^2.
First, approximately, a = 0.3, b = 0.0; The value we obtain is 39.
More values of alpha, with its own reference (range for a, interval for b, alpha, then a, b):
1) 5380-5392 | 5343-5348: 0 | 0.1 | 0.4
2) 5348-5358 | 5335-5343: 0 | -0.1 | 0.4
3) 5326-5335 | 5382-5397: 10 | 0.6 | 0.2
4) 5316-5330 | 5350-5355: 30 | 0.6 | -0.1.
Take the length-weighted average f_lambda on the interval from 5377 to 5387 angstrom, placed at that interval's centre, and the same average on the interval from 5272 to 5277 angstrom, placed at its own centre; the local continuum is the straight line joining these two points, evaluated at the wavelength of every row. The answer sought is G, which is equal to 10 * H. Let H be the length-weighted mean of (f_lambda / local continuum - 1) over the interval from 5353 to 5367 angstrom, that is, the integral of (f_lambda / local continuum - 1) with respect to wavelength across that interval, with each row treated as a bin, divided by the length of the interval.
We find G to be 0.2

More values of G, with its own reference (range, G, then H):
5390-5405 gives -0.8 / -0.085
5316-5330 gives 0.0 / 0.004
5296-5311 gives 0.5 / 0.053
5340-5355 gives 0.1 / 0.010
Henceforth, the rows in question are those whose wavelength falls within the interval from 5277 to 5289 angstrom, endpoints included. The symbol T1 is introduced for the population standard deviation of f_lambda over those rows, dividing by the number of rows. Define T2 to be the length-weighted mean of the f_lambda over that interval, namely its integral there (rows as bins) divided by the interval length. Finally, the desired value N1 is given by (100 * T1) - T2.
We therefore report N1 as 19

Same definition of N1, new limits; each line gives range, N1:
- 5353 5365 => 22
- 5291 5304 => 14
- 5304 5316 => 16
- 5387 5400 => 7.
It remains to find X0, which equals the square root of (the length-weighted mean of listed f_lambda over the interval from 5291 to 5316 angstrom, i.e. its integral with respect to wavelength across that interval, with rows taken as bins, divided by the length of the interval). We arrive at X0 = 2.634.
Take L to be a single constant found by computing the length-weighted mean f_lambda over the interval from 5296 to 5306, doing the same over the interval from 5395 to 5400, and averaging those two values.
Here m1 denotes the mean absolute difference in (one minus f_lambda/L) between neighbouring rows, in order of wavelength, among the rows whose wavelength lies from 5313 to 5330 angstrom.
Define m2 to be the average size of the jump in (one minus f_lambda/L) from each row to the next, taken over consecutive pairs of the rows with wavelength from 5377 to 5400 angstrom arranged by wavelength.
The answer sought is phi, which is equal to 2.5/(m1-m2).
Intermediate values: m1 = 0.055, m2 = 0.0272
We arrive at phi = 90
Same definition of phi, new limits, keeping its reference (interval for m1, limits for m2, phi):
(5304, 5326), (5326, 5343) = 102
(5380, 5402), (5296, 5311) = -615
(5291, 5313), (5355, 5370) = -106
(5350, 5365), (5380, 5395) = 121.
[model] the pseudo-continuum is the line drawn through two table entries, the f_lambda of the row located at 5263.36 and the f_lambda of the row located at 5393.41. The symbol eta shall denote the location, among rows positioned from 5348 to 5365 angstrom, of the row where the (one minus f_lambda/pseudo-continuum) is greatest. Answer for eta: 5361.22 angstrom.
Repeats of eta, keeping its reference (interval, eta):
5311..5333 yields 5329.22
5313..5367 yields 5329.22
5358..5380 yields 5371.10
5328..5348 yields 5329.22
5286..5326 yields 5324.31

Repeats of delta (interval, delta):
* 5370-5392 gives 5381.00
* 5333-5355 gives 5351.35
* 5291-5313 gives 5312.07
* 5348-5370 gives 5356.28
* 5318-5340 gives 5319.41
